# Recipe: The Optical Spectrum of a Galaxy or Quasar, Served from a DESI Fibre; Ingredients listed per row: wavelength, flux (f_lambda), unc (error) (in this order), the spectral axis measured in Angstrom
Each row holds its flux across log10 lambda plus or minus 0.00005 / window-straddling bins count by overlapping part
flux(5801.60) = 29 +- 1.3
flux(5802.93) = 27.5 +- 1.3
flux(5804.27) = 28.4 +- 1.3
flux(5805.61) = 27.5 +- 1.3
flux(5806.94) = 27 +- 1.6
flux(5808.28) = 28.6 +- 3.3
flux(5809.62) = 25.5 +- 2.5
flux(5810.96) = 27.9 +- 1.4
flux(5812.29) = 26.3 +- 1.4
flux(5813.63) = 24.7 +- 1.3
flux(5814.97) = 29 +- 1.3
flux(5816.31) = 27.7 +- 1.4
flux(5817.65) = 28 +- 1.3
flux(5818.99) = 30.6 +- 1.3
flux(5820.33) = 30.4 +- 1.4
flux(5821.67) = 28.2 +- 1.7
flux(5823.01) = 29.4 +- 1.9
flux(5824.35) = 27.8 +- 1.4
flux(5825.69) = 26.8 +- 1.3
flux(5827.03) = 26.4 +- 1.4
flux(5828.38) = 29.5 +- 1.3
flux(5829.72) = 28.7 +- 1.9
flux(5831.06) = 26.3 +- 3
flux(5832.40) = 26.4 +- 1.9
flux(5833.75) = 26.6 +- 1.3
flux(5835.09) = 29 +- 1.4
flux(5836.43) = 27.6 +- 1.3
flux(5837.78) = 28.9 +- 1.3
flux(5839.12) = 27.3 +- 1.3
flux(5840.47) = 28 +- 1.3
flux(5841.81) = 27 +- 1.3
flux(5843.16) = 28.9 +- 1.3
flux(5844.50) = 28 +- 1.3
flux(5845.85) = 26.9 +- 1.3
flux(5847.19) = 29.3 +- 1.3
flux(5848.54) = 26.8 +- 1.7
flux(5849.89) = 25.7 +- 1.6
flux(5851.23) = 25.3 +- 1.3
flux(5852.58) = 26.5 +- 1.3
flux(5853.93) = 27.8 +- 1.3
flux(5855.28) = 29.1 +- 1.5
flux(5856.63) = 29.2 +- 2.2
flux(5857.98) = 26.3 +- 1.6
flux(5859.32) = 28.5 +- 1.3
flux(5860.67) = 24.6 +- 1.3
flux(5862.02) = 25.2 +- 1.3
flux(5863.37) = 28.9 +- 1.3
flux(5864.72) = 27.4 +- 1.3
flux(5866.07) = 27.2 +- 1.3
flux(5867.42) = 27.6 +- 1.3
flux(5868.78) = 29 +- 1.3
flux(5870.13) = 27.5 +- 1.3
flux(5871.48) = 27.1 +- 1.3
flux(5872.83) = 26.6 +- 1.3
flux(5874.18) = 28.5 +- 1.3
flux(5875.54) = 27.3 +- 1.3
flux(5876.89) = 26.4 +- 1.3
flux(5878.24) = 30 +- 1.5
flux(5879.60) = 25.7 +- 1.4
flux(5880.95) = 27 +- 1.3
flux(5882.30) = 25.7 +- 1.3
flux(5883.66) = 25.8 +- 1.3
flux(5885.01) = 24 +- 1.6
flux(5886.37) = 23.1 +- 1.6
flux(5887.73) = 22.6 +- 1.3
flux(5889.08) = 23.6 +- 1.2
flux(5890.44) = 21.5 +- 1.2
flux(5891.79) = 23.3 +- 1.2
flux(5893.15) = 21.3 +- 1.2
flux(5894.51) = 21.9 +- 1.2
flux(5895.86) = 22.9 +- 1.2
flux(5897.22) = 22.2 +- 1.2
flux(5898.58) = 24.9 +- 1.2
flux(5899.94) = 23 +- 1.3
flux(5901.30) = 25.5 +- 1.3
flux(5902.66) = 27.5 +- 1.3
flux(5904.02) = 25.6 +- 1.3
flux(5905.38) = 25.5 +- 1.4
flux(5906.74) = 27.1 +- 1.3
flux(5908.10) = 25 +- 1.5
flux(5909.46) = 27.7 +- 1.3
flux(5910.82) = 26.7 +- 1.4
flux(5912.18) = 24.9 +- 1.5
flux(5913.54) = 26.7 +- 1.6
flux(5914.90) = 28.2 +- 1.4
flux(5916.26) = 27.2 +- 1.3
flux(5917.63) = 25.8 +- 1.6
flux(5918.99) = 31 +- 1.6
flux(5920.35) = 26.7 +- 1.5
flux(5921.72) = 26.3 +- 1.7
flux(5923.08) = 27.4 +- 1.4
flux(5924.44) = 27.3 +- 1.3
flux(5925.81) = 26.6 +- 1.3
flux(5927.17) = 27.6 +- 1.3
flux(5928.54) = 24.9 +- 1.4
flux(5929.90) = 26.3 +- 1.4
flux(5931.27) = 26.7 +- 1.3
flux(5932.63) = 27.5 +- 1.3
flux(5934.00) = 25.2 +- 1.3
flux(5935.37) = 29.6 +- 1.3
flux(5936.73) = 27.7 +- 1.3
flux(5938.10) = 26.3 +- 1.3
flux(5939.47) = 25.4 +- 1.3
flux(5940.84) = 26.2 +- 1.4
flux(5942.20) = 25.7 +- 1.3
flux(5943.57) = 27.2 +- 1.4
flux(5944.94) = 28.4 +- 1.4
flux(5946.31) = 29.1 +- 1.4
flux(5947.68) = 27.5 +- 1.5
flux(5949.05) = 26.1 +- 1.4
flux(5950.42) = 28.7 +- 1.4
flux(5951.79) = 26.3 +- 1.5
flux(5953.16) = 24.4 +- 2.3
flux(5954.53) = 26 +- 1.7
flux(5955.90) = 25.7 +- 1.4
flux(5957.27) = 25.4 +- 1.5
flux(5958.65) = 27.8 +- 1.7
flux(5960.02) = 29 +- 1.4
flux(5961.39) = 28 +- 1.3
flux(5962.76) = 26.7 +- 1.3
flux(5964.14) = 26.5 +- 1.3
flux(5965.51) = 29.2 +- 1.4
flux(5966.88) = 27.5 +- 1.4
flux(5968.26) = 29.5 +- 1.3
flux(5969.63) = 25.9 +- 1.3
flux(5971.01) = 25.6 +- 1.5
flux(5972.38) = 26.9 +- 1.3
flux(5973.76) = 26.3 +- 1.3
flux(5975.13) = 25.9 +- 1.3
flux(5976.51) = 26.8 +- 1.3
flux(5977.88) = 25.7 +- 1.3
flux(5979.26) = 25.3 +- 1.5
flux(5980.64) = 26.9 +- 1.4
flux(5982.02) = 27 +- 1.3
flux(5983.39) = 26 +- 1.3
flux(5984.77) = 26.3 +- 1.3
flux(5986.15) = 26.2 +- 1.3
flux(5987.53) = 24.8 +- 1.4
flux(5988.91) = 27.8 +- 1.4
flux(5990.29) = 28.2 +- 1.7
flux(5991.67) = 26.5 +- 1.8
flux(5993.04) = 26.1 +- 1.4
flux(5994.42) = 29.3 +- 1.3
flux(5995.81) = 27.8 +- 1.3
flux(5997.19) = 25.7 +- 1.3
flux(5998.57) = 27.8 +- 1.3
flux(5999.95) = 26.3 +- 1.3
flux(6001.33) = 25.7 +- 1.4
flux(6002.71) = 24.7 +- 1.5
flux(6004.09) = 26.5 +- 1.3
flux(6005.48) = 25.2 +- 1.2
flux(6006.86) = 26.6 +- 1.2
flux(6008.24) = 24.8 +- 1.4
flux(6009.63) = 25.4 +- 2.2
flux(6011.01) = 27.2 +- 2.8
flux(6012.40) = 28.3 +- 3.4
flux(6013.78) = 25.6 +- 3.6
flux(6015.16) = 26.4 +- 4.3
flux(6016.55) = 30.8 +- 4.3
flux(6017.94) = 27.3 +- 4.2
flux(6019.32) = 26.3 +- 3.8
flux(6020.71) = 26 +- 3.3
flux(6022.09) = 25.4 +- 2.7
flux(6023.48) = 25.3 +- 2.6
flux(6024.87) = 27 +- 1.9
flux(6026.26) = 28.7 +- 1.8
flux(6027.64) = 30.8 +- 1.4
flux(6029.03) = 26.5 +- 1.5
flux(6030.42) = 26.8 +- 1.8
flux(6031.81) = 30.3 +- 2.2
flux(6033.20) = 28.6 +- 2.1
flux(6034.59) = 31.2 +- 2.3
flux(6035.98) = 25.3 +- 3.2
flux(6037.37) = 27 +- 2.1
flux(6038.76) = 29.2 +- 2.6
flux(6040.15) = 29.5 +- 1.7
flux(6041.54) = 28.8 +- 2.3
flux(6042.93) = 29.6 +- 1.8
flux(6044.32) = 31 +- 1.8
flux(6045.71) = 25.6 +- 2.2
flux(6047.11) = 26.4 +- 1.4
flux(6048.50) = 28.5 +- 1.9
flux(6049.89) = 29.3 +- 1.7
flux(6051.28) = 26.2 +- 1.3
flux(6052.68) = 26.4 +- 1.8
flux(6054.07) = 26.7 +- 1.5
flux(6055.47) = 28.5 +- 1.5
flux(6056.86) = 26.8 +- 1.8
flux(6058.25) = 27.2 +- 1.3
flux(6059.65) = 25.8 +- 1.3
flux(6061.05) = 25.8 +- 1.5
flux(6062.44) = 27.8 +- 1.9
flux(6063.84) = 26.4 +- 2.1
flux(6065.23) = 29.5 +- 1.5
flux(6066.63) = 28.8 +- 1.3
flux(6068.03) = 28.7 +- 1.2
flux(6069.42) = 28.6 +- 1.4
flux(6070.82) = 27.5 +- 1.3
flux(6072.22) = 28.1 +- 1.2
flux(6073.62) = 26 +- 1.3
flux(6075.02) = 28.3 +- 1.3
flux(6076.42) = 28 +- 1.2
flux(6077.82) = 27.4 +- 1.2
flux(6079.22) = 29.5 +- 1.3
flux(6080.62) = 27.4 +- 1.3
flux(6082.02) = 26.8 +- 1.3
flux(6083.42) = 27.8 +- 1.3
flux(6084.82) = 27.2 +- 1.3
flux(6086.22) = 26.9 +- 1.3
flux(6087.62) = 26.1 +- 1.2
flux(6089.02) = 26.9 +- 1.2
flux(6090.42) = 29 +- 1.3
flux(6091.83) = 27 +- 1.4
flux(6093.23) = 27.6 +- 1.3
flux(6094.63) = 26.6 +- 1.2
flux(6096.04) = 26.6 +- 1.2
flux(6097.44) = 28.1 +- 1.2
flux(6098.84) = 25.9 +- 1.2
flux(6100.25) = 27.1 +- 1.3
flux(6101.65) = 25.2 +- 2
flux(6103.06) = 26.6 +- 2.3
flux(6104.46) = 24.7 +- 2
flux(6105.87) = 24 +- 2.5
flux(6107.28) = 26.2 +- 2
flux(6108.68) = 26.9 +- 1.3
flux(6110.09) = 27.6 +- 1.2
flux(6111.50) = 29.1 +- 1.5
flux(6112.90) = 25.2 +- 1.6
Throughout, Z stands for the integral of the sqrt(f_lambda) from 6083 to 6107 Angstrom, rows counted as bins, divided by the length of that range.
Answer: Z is 5.16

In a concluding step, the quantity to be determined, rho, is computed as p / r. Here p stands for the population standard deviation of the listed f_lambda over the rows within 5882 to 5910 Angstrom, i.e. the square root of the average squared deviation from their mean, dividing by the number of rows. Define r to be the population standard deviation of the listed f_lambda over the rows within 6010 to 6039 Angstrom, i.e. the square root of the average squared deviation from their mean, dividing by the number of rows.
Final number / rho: 1.01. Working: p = 1.9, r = 1.88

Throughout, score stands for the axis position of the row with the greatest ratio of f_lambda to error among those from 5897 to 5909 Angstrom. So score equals 5902.66 Angstrom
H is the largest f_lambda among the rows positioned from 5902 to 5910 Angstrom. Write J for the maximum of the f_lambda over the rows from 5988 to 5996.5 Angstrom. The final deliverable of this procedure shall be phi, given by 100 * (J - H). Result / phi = 160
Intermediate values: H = 27.7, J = 29.3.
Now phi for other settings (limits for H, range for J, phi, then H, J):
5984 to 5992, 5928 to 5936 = 140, 28.2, 29.6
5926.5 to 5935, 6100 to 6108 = -50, 27.6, 27.1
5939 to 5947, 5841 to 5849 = 20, 29.1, 29.3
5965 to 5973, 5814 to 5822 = 110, 29.5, 30.6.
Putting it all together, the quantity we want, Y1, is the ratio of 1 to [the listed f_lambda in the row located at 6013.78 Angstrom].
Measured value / 0.0391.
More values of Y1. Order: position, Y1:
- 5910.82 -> 0.0375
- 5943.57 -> 0.0368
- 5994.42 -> 0.0341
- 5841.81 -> 0.0370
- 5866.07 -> 0.0368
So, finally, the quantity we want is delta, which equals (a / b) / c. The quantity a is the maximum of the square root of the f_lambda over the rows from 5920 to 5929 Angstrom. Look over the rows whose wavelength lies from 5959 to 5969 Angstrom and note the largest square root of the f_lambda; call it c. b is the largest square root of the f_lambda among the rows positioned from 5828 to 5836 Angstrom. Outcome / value 0.178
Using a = 5.25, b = 5.43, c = 5.43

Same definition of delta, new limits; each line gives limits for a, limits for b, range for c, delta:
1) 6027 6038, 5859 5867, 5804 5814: 0.194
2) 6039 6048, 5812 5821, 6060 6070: 0.185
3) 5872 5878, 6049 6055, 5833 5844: 0.183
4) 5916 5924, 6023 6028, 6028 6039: 0.180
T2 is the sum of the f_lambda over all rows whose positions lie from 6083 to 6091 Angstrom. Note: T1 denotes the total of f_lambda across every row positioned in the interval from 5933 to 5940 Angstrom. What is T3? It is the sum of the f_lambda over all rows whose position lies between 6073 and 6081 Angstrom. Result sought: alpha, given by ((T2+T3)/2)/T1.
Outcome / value 1.2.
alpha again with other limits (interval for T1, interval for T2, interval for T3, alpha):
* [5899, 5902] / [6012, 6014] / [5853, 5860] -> 2.0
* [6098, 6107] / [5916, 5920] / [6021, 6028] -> 0.7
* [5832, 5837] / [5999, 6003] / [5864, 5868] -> 0.7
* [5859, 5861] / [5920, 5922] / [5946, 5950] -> 1.3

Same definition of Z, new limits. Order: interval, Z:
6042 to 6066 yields 5.24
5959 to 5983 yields 5.19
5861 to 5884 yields 5.21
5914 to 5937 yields 5.21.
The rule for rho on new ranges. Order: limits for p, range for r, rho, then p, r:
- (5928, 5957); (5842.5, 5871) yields 0.98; 1.4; 1.40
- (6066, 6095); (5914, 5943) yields 0.66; 0.9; 1.40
